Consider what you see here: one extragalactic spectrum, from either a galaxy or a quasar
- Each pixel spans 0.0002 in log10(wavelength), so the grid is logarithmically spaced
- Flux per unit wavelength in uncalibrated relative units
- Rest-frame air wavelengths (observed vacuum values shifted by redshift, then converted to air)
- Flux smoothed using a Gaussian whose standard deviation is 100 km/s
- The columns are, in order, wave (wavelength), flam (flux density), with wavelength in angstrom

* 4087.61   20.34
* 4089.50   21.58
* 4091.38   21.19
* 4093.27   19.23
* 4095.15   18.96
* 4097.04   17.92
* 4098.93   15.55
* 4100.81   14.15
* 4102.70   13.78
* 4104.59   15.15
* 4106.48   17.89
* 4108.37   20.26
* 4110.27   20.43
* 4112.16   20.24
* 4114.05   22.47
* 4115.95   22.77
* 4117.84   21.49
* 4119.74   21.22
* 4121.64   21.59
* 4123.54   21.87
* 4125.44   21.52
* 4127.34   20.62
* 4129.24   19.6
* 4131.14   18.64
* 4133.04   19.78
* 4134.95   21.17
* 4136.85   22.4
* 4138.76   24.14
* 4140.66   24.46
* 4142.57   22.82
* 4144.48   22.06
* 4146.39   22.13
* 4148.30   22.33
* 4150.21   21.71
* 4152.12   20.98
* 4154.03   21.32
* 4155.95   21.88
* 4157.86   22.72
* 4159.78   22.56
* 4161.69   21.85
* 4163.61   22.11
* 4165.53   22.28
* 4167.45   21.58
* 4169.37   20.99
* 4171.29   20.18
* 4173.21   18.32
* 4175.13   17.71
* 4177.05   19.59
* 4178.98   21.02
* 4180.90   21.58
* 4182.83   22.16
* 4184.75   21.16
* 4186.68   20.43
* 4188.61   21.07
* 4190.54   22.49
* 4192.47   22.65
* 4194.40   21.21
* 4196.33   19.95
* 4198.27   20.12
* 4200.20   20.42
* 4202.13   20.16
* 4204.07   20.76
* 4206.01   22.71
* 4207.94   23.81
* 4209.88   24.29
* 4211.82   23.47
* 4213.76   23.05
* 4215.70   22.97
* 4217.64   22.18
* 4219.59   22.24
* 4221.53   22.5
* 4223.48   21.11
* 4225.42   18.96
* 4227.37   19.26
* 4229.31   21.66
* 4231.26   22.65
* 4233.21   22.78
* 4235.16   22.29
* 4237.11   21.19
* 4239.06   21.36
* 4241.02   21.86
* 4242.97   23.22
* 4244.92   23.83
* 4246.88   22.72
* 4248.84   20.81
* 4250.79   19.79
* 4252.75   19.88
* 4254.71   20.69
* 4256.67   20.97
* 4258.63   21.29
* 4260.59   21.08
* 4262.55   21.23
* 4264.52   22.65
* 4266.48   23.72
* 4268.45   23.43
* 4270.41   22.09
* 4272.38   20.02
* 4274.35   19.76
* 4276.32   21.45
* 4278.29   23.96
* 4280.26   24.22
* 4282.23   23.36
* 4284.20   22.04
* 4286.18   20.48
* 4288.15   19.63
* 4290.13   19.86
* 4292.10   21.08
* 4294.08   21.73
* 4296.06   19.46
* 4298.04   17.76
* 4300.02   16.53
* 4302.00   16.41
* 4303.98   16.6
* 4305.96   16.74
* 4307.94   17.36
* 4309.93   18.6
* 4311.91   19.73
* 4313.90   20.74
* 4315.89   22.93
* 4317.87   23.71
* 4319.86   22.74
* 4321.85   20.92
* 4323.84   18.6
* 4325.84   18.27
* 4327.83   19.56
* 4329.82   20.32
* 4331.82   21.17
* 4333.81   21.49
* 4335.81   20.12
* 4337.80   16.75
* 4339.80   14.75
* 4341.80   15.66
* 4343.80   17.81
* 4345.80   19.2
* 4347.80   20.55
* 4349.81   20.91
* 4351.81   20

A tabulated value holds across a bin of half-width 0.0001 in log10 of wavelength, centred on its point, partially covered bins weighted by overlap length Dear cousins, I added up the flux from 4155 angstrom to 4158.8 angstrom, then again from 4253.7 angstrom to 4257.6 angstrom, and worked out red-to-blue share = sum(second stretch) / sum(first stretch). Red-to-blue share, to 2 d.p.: 0.93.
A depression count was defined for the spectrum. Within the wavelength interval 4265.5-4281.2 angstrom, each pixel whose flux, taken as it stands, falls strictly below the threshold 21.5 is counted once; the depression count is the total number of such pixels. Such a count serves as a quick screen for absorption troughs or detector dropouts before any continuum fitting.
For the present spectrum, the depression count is 3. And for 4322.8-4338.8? 8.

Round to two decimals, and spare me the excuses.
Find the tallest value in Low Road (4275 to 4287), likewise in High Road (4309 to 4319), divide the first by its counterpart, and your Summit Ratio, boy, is 1.02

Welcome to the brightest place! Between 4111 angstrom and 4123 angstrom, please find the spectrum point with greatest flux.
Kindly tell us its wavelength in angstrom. 4115.95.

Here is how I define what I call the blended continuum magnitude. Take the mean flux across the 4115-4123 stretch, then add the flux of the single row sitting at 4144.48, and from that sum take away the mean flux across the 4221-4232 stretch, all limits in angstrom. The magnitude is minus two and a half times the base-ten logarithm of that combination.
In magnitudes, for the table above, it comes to -3.40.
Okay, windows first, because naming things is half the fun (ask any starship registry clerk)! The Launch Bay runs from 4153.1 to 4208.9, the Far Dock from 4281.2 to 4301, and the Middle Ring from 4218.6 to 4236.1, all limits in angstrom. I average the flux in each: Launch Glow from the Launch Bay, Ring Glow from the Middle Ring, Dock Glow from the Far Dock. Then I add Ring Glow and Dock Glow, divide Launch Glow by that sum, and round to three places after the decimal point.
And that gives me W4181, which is 0.509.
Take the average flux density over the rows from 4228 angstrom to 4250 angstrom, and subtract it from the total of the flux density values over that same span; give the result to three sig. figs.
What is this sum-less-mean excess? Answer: 222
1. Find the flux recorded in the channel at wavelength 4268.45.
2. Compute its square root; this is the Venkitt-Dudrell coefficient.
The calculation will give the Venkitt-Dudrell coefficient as 4.84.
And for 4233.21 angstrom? 4.77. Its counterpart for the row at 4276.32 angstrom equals 4.63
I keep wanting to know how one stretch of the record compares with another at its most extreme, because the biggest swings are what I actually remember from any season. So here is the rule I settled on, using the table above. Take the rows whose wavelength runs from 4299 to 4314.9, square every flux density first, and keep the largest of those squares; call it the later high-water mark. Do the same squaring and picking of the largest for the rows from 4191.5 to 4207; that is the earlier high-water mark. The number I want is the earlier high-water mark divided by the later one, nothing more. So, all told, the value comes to 1.20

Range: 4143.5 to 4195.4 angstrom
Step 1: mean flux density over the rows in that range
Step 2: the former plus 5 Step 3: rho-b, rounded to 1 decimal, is 26.3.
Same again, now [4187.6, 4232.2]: 26.7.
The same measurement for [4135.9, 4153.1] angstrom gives 27.6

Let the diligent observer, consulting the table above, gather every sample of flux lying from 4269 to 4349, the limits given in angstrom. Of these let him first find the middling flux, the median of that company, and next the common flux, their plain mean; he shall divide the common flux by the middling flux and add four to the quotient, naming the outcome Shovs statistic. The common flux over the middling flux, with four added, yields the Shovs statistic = 5.00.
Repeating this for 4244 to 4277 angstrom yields 5.01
